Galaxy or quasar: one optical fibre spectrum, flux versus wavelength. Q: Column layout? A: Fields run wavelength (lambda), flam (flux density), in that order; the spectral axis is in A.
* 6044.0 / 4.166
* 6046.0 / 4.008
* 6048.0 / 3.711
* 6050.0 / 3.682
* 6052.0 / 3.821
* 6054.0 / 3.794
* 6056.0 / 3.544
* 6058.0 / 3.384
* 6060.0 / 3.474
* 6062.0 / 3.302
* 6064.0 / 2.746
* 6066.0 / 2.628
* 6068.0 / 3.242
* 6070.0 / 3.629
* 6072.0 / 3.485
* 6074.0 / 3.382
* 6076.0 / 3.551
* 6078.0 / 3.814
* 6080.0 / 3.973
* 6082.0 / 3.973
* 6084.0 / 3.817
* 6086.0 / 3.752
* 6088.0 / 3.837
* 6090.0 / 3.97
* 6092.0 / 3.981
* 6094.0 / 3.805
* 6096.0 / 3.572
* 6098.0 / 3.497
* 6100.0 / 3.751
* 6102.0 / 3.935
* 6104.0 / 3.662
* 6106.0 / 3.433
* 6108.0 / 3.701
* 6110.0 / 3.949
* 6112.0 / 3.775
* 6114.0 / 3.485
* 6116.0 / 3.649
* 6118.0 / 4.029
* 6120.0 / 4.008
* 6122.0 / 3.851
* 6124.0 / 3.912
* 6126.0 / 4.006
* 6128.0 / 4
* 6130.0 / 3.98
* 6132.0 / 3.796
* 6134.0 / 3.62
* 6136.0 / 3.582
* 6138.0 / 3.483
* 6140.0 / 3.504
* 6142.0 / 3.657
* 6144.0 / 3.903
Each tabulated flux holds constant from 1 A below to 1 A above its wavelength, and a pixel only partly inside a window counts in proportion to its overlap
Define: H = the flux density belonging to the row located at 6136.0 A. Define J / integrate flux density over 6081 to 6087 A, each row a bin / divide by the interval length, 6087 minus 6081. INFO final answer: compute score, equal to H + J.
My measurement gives 7.4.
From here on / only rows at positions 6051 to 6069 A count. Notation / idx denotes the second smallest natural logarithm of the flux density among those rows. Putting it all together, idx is 1.01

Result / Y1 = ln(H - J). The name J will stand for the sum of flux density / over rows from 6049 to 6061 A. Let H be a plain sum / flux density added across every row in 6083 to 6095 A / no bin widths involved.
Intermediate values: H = 23.2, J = 21.7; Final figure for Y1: 0.38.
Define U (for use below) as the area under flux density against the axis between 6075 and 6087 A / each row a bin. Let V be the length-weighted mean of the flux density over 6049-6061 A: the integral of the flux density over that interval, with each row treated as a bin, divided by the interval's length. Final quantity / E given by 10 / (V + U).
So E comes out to 0.203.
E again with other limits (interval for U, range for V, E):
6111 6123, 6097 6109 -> 0.203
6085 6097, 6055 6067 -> 0.204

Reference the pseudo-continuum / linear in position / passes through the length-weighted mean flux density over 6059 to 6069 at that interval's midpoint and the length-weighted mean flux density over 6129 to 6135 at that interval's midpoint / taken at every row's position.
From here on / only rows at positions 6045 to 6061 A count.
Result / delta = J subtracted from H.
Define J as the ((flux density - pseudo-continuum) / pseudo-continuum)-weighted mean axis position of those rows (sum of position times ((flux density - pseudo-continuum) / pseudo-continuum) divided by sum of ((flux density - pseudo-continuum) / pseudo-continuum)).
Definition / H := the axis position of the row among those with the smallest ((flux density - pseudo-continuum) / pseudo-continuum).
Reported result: 6.4 A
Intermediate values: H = 6058.0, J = 6051.6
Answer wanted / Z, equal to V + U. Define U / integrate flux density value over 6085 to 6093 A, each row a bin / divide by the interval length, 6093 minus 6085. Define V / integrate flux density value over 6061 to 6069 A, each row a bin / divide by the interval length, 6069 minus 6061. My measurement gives 6.9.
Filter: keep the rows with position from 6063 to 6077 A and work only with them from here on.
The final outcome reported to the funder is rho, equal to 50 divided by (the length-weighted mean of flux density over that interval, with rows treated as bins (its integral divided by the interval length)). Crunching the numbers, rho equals 15.4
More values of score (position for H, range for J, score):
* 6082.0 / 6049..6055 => 7.7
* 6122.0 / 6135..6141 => 7.4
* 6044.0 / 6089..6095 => 8.1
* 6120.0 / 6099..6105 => 7.8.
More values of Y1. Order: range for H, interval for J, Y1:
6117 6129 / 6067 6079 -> 0.99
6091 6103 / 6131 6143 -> -0.11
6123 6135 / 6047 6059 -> 0.32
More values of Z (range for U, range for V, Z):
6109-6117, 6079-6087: 7.6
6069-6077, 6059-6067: 6.5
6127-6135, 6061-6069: 6.8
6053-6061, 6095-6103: 7.2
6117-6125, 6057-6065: 7.2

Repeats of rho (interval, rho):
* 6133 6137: 13.9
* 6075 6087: 13.1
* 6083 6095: 13.0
